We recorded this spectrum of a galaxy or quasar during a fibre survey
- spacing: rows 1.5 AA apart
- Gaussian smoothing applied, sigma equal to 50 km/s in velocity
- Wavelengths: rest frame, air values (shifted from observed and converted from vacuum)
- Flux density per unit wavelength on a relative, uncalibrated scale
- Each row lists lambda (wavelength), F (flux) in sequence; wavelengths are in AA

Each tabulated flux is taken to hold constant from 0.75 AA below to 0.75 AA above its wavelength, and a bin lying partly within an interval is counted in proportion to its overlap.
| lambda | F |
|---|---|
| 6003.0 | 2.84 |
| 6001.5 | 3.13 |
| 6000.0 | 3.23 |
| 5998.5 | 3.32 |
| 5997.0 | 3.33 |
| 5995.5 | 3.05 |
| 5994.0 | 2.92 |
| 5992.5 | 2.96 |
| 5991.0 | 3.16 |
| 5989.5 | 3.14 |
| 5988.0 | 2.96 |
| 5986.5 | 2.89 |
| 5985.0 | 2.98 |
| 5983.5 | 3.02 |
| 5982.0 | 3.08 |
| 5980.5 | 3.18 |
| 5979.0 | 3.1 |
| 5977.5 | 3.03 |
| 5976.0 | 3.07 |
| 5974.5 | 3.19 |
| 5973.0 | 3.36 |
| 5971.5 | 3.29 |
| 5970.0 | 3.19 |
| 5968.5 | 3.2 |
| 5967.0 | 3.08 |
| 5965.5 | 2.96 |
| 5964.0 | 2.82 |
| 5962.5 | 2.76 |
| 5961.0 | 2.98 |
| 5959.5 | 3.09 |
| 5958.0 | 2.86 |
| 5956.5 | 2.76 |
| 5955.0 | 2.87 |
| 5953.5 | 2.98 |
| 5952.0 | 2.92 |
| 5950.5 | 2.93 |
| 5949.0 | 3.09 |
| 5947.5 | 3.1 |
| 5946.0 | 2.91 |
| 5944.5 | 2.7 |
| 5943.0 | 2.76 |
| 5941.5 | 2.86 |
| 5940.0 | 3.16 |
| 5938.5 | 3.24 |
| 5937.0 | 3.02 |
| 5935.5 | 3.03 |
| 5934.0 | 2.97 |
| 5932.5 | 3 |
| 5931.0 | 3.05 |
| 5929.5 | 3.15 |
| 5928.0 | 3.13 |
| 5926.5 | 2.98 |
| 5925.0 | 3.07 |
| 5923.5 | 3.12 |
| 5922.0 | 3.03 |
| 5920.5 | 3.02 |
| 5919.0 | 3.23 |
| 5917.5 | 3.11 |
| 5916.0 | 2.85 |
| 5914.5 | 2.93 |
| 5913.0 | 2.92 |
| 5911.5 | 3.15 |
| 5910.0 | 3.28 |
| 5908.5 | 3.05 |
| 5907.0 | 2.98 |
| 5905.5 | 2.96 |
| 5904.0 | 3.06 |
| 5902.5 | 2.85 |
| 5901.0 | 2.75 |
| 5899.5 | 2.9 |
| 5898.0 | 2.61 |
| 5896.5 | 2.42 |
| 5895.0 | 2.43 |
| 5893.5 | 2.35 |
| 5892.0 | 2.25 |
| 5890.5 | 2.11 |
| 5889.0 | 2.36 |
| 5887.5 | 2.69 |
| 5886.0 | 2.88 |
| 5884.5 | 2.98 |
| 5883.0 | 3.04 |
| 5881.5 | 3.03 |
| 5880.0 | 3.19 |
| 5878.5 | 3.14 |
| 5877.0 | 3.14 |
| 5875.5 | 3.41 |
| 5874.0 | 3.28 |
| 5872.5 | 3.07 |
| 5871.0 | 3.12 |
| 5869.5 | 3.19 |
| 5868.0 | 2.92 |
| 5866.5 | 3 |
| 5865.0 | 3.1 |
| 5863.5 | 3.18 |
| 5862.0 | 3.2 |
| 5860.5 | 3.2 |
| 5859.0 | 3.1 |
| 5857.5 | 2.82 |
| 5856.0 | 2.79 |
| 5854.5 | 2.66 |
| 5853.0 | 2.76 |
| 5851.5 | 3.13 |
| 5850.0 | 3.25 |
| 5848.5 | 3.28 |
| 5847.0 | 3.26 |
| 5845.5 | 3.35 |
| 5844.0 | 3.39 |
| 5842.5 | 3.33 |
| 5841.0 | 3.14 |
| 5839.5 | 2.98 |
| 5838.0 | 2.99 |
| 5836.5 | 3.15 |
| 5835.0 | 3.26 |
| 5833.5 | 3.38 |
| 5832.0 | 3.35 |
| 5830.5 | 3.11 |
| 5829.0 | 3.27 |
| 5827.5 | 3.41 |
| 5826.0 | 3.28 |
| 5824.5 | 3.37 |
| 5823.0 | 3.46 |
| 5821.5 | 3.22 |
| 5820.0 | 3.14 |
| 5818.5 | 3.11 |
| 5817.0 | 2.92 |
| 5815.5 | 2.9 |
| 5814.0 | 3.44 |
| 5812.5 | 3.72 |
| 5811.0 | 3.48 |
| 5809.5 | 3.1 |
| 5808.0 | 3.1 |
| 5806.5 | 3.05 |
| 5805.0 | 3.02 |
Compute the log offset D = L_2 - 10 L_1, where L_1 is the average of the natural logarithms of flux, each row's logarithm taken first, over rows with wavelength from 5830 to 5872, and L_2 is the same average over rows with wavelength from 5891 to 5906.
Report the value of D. -10.4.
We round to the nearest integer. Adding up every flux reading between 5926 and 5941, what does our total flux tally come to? 31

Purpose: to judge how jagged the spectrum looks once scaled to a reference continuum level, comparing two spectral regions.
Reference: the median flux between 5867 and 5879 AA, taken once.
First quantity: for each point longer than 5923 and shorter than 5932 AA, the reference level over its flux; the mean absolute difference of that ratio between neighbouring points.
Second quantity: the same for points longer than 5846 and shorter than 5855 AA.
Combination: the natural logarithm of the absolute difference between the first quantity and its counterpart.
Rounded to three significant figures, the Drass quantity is -3.99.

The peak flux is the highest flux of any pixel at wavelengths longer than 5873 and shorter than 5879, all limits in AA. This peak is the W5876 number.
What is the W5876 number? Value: 3.41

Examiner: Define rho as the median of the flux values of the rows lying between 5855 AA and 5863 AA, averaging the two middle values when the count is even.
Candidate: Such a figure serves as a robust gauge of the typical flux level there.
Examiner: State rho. 3.10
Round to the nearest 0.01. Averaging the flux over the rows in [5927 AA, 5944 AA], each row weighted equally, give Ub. 3.03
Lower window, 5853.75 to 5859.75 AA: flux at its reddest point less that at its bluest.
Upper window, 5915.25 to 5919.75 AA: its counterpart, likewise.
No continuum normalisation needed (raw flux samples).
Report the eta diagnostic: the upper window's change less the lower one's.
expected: -0.06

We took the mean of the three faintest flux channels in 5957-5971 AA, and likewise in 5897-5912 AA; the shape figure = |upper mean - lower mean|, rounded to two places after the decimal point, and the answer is 0.08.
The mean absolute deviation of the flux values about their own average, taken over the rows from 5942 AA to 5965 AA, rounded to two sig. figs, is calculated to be 0.10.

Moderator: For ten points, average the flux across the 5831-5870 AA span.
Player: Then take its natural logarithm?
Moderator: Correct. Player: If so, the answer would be 1.14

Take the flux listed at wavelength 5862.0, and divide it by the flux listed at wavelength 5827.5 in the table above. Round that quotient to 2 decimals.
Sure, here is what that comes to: 0.94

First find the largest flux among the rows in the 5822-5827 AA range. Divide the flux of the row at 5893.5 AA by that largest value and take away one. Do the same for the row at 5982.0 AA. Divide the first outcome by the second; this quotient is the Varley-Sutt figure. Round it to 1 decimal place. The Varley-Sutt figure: 2.9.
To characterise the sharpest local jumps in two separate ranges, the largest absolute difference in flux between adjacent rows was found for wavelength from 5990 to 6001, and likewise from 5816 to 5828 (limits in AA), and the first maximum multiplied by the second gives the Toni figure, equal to 0.067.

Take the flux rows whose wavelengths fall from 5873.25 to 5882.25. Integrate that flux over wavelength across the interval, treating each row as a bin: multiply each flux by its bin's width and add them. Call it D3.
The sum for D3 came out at 29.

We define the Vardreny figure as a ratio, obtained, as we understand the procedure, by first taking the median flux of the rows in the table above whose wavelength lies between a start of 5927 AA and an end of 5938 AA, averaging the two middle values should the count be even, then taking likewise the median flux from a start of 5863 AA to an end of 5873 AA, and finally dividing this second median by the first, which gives 1.02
